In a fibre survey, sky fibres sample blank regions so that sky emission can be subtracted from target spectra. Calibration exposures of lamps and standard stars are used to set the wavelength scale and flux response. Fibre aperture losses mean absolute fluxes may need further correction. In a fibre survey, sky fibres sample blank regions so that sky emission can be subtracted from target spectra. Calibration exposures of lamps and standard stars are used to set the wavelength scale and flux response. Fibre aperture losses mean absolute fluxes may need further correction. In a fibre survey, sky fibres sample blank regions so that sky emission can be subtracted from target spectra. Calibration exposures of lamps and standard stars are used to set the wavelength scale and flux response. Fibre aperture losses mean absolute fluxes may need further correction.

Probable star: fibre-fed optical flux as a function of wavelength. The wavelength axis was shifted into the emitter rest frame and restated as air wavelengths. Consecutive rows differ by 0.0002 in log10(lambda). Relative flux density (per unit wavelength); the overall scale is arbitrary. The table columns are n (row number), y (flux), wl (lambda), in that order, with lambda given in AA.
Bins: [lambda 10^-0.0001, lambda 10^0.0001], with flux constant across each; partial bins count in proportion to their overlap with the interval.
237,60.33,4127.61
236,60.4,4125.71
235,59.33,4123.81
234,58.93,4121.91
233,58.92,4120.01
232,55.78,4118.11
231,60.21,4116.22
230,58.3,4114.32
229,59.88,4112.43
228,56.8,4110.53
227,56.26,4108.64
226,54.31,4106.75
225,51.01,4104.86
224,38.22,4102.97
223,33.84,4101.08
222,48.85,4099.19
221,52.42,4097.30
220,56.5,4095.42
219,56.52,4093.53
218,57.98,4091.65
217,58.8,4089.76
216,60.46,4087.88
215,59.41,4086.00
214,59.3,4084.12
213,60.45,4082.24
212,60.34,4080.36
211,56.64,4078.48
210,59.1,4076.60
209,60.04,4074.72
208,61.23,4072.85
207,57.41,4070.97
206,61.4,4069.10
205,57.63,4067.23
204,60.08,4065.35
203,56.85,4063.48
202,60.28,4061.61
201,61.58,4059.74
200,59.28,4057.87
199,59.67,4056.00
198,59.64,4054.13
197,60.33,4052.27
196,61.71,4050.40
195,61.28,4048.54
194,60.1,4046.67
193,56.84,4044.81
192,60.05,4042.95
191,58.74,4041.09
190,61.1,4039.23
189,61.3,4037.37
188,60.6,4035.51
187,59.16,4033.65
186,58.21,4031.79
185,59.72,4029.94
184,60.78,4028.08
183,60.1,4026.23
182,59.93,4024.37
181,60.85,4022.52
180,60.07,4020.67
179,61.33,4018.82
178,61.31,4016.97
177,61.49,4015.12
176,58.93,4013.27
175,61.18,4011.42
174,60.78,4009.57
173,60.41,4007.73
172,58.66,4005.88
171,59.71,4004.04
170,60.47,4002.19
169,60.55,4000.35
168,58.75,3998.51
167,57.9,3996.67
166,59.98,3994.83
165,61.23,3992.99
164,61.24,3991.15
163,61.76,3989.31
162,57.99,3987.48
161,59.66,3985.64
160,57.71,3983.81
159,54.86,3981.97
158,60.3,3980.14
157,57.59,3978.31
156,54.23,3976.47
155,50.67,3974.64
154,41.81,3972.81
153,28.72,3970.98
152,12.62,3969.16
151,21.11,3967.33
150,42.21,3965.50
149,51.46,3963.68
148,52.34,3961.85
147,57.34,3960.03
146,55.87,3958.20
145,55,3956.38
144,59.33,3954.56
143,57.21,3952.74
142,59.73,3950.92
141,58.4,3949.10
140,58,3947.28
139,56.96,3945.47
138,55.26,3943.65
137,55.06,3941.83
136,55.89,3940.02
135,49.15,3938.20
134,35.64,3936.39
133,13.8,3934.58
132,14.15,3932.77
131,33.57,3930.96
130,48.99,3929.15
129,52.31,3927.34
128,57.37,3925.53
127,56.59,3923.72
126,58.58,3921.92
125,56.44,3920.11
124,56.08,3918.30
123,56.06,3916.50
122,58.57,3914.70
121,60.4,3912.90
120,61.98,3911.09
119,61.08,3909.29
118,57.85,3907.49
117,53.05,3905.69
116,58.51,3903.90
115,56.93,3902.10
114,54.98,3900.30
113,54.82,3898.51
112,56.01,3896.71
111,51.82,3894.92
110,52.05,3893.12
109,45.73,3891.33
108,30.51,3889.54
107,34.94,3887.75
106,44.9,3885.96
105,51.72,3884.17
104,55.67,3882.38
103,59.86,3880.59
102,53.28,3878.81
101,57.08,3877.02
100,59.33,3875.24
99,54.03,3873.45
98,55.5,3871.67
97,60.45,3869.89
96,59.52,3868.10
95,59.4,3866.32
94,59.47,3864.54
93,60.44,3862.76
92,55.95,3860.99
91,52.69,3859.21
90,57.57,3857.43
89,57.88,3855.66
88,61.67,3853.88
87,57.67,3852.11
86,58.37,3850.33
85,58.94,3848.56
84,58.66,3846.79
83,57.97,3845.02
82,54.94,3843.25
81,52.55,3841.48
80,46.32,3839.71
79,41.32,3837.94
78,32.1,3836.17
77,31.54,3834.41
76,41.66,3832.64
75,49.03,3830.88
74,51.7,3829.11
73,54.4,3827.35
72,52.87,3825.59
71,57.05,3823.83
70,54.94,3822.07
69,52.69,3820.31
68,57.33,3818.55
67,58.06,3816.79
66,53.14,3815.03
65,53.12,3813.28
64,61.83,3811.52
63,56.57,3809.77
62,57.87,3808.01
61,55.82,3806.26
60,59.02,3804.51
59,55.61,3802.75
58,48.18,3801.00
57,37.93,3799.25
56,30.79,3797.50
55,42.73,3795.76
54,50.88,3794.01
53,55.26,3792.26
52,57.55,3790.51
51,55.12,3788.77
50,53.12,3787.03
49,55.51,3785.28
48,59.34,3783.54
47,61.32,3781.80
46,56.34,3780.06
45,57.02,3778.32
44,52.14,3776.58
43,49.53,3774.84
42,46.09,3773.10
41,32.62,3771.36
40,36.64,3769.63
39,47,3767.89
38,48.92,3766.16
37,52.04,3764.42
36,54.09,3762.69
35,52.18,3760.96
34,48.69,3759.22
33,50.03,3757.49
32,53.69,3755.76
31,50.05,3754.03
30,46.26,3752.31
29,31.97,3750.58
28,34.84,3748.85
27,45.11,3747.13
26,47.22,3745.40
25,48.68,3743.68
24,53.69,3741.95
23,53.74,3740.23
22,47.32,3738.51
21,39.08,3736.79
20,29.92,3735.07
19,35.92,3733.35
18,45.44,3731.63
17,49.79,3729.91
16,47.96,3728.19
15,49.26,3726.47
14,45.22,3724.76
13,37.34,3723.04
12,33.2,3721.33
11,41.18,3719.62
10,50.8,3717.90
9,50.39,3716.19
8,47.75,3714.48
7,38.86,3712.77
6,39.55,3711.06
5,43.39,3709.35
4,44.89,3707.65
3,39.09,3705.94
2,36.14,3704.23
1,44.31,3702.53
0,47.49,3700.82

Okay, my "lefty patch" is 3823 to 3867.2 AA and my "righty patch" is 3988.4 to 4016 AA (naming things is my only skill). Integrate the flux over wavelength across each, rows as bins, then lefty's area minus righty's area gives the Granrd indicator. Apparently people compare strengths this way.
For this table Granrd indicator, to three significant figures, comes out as 677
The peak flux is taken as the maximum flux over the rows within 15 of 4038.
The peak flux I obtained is 61.71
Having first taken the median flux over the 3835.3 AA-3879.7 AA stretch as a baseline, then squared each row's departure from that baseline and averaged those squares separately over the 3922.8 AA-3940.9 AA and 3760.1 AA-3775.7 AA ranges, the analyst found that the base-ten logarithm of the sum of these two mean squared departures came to 2.83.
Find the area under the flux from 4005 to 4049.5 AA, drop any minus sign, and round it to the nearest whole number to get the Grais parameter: 2676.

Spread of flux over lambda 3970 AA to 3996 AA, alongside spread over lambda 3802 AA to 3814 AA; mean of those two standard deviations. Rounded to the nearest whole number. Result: 6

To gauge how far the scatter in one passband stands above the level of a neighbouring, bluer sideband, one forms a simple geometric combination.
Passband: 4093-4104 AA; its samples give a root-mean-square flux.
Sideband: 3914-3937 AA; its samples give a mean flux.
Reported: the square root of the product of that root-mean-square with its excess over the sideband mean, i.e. 11.0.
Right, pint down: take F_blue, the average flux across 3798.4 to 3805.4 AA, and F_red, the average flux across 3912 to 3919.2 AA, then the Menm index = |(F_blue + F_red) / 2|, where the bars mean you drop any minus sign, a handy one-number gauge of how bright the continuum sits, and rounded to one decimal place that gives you 54.0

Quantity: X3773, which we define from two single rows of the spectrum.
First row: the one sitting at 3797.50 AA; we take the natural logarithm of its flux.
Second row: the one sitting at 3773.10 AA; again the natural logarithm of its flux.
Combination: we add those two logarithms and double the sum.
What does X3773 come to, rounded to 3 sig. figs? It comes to 14.5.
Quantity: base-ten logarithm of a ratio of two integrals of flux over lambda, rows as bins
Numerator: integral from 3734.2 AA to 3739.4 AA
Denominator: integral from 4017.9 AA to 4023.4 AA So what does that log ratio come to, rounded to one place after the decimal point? -0.2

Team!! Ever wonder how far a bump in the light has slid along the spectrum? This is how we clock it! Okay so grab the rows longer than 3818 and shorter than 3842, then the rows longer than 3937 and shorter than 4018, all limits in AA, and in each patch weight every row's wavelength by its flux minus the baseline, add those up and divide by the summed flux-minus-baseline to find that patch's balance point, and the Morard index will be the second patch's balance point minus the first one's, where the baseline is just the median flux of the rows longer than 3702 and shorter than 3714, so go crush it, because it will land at 156.2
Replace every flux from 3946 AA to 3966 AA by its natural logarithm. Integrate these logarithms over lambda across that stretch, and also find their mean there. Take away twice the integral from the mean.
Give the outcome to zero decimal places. -157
